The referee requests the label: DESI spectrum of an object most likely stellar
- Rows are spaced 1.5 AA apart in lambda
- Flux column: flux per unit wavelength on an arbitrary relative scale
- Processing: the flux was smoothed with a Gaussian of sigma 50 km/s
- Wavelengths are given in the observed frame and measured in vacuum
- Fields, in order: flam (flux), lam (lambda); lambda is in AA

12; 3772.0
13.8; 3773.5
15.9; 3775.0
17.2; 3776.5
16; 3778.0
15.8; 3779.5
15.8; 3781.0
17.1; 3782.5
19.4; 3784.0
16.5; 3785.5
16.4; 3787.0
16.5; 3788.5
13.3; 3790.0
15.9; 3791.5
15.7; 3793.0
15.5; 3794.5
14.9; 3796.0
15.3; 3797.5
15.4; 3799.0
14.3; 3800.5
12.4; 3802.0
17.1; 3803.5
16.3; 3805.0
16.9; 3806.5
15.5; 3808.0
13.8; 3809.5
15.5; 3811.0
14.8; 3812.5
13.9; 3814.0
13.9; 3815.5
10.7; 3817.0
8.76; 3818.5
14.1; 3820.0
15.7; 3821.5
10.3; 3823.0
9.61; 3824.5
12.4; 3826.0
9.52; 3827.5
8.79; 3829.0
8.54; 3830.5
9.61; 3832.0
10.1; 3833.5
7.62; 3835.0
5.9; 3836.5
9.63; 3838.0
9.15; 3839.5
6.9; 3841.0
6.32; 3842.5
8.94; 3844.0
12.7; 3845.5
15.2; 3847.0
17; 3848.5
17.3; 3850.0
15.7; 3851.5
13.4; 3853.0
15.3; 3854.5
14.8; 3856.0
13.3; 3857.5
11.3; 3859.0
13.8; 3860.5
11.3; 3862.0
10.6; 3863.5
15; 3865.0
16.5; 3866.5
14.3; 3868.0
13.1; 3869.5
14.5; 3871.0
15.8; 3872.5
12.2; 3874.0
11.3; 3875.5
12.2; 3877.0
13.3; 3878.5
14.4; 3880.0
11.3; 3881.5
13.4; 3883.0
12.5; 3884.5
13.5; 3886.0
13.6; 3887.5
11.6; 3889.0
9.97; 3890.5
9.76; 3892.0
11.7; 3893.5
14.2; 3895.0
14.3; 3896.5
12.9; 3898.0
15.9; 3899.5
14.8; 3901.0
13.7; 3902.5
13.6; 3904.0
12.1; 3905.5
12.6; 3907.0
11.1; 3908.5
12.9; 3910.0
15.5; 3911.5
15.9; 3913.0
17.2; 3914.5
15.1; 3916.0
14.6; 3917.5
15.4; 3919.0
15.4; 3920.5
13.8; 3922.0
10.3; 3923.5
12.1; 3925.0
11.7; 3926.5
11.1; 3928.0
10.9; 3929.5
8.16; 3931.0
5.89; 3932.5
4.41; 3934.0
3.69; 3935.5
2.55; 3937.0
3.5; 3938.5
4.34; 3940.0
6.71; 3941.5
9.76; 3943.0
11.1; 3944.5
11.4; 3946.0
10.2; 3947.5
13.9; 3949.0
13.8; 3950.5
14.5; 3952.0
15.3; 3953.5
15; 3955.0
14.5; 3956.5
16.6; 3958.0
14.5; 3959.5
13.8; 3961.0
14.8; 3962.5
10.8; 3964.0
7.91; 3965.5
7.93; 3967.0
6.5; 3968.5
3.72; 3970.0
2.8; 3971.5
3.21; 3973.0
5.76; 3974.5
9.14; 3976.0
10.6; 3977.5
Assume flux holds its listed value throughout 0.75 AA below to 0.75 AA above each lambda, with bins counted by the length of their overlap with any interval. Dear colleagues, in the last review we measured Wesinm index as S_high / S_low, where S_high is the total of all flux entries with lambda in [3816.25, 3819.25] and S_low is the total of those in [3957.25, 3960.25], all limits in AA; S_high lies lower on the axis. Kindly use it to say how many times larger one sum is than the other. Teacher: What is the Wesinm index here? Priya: 0.63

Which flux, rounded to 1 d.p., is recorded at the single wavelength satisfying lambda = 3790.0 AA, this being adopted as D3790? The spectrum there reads 13.3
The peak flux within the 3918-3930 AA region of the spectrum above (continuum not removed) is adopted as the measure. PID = 15.4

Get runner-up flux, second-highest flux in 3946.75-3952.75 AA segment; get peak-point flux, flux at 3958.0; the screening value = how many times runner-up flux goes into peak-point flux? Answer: 1.2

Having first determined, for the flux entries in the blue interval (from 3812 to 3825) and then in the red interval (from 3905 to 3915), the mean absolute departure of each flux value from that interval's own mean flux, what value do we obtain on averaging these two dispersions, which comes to 2.1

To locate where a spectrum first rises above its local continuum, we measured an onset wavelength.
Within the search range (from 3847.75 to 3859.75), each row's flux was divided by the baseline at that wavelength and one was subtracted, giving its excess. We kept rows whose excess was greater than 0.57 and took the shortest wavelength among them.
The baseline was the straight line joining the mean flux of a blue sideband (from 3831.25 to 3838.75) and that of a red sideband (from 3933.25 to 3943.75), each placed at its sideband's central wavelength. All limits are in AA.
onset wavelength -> 3848.5 AA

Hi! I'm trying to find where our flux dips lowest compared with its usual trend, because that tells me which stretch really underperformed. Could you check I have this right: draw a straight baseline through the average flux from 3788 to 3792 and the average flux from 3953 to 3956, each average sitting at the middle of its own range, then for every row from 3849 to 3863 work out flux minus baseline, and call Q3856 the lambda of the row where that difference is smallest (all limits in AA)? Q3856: 3859.0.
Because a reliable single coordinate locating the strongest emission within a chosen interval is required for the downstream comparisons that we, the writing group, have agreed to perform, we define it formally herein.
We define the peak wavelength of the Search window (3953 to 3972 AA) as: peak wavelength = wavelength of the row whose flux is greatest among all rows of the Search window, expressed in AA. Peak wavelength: 3958.0 AA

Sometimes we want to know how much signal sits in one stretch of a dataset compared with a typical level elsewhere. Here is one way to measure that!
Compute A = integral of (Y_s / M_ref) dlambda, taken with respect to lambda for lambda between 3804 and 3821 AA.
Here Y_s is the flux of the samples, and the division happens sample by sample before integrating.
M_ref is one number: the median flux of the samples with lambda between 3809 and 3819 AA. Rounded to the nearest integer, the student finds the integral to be 17 AA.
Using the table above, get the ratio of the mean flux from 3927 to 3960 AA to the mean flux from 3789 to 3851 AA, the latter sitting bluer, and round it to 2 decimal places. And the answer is 0.80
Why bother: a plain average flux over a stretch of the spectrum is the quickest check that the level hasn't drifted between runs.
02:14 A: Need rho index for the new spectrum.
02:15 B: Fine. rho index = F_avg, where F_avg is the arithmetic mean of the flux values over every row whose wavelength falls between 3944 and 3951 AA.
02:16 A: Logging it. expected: 12.1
